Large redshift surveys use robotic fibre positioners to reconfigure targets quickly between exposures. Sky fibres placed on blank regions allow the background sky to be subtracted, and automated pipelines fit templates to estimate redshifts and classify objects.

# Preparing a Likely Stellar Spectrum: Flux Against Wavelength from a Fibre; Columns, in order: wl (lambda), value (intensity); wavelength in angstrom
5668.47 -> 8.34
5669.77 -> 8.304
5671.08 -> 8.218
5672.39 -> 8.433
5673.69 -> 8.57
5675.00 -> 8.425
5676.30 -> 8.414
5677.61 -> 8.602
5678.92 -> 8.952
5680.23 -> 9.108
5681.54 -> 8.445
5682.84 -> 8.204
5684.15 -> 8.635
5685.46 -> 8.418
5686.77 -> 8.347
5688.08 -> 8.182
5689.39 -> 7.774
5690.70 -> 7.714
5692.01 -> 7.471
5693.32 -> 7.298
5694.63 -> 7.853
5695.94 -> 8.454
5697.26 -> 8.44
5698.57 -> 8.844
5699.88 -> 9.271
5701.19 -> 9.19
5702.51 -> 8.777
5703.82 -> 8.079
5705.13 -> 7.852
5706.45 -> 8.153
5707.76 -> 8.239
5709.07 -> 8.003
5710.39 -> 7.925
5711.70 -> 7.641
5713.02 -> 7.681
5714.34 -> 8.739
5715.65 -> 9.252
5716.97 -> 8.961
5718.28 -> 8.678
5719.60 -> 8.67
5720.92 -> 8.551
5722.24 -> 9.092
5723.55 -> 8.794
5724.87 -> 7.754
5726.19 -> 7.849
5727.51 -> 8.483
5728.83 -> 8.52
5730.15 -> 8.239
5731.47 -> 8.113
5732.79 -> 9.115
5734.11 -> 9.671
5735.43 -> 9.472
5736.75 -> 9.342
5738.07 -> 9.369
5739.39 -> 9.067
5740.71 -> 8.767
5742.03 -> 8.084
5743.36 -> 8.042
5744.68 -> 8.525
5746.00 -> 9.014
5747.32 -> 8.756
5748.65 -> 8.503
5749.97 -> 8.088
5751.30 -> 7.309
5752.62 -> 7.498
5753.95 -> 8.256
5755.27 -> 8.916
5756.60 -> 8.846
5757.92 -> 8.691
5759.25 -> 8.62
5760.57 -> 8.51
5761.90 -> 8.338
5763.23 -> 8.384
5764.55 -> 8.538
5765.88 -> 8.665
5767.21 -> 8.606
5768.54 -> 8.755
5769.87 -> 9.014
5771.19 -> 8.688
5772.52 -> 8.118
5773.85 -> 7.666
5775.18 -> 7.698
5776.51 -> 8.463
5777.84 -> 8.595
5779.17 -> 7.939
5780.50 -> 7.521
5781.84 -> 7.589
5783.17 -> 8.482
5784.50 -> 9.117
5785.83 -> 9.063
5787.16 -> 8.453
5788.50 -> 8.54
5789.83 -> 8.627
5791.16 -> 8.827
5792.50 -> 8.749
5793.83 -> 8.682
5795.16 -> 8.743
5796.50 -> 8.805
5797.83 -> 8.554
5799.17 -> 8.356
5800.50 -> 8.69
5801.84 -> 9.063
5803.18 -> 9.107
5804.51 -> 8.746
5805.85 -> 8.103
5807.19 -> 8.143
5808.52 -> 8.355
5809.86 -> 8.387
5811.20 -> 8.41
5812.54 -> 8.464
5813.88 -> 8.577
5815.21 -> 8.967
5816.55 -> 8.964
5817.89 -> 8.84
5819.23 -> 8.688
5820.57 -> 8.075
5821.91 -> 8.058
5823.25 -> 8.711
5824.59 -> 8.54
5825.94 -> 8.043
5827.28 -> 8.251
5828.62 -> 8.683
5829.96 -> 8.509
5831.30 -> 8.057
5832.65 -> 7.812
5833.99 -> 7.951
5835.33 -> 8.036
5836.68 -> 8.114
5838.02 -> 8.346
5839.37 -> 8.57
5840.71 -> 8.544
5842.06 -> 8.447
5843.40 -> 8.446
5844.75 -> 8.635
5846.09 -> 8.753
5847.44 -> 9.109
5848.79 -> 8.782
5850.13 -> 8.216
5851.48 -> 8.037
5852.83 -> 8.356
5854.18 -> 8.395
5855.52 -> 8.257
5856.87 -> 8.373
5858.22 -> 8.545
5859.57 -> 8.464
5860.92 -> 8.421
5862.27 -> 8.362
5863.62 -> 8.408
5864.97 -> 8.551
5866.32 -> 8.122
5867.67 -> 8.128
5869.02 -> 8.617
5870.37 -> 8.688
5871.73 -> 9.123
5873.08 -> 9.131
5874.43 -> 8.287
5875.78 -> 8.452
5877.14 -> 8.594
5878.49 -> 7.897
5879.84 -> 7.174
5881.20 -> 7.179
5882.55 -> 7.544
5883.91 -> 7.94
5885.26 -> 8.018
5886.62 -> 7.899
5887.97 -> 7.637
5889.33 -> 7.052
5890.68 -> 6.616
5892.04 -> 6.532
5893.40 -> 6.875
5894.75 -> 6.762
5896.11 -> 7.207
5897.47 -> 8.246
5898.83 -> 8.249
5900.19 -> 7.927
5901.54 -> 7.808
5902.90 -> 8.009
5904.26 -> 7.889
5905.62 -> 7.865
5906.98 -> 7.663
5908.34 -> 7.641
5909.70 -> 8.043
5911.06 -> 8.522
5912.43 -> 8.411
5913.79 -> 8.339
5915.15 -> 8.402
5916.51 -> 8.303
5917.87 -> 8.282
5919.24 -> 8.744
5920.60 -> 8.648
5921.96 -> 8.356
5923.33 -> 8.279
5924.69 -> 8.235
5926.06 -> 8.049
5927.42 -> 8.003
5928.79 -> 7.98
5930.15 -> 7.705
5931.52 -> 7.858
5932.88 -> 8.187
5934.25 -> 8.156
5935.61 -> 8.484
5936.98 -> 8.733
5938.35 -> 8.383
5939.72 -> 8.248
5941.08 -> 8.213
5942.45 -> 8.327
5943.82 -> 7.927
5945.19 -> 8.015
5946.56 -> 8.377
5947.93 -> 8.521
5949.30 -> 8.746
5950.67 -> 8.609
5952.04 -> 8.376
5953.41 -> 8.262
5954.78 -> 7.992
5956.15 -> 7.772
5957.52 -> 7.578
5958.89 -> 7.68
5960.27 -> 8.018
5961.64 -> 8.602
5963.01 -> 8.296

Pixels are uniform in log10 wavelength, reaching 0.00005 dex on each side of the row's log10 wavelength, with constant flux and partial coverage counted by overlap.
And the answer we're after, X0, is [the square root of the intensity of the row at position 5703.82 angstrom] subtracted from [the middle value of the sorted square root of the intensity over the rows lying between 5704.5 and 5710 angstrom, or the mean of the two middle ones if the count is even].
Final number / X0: 0.00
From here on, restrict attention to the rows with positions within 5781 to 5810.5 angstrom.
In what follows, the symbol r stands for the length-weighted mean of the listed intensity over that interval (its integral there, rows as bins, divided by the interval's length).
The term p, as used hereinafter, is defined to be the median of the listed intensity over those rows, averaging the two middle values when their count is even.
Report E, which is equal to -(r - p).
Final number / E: 0.06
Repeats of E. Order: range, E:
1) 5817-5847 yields 0.07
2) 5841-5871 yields -0.03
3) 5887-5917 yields 0.15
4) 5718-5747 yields -0.02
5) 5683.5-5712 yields -0.05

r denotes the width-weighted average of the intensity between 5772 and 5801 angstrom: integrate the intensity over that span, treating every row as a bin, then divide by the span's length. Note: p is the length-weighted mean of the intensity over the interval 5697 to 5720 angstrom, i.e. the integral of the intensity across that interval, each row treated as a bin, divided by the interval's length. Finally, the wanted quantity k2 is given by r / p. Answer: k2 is 0.99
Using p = 8.5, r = 8.42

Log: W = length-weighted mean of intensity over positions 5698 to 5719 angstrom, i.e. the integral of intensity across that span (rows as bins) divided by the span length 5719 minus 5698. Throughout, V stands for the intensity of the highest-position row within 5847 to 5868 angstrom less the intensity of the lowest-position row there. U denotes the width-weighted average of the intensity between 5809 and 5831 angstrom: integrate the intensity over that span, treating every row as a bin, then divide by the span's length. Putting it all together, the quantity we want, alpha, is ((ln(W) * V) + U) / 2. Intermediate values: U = 8.50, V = -0.98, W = 8.46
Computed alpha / 3.20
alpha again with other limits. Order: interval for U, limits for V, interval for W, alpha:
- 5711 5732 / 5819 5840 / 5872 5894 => 4.10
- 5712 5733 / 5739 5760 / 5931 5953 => 3.78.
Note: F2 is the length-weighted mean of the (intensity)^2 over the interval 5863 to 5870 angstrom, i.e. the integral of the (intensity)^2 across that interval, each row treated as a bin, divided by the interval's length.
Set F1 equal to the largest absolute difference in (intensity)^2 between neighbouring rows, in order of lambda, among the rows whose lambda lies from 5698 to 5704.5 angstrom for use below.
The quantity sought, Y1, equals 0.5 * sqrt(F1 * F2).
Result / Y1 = 14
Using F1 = 12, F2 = 70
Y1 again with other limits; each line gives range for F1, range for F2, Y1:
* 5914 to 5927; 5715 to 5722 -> 12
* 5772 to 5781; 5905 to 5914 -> 14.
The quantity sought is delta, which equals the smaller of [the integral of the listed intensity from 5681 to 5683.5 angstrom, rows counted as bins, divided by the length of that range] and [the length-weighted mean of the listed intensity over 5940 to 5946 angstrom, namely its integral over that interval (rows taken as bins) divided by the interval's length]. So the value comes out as 8.1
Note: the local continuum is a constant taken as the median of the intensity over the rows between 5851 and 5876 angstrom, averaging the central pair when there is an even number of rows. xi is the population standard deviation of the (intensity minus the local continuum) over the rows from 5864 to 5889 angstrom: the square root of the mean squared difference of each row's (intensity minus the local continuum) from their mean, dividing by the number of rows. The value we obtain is 0.56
